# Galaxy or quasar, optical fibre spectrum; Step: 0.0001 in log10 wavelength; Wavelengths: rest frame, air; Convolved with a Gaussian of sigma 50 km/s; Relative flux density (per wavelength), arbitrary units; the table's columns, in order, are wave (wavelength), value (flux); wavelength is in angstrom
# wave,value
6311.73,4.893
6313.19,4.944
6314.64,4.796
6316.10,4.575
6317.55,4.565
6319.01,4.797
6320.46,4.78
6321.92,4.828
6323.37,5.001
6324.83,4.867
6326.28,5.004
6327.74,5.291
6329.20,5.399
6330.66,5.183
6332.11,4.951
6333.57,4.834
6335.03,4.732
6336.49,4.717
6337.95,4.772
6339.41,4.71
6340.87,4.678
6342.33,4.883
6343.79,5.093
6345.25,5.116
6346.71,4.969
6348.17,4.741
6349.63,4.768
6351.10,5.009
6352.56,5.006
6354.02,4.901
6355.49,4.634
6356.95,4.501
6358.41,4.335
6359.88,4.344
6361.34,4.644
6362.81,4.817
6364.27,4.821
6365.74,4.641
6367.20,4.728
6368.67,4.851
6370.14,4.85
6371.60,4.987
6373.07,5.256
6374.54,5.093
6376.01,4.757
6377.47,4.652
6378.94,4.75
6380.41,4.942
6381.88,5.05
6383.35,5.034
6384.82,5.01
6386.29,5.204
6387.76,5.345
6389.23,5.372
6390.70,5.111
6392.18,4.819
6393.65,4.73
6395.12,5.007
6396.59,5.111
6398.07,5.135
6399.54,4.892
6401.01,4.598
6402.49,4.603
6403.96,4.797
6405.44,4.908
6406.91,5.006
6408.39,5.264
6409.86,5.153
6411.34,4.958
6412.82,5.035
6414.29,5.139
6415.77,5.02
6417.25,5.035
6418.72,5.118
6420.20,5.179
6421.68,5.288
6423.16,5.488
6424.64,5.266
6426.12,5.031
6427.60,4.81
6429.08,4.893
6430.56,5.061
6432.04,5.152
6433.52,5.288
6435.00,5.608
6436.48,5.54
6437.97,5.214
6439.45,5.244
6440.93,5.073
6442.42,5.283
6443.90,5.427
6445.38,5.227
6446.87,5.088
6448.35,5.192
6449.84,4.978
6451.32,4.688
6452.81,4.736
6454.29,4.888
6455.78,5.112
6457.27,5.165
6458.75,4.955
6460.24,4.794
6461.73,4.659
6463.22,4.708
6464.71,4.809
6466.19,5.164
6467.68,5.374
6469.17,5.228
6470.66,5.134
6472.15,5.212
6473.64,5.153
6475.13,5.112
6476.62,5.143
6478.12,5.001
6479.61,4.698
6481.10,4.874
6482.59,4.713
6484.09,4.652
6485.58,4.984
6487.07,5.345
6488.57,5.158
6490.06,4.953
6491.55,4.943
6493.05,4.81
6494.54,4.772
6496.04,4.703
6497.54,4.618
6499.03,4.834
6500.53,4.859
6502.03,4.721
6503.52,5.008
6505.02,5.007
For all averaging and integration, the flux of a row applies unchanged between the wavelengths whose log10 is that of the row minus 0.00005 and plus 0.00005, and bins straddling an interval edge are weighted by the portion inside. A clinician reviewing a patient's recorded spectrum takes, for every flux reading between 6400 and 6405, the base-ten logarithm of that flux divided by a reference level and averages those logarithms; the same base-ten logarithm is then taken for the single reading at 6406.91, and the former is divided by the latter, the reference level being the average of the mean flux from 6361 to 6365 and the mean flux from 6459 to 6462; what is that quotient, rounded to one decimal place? -0.3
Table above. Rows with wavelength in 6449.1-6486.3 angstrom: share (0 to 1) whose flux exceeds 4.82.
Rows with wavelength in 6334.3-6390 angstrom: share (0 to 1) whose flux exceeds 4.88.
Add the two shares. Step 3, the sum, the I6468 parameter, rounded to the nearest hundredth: 1.09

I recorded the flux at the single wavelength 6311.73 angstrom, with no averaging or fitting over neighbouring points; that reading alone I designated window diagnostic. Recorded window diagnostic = 4.893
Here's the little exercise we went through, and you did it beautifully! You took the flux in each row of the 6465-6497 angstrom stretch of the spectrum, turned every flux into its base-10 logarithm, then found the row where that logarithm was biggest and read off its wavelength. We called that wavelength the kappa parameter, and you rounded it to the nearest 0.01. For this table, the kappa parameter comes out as 6467.68 angstrom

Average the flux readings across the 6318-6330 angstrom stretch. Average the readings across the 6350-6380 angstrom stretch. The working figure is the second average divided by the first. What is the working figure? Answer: 0.96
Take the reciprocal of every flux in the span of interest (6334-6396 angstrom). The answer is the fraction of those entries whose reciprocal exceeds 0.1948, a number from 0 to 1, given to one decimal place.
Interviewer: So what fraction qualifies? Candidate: 0.9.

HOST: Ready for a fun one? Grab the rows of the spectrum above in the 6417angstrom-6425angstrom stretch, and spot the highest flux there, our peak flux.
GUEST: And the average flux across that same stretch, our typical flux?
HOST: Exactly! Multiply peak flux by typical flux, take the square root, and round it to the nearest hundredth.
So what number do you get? 5.36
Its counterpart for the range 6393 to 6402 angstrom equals 5.02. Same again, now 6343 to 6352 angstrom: 5.03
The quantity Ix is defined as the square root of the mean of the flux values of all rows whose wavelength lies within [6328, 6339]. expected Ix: 2.22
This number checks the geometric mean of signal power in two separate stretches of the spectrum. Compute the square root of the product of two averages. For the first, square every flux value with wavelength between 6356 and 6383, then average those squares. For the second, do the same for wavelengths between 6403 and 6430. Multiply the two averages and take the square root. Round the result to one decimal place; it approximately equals 24.3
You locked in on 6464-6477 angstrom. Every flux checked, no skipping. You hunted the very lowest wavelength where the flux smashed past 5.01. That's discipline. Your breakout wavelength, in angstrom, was 6466.19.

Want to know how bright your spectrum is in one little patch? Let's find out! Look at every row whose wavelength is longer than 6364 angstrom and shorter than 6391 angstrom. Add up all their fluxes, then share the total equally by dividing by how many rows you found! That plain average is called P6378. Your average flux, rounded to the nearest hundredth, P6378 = 4.97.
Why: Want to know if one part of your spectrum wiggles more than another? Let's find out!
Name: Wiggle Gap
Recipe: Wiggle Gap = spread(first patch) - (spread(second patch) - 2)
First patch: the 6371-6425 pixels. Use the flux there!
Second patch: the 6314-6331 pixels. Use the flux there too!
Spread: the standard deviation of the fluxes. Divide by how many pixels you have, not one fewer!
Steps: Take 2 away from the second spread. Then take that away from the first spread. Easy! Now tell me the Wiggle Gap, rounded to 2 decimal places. 1.96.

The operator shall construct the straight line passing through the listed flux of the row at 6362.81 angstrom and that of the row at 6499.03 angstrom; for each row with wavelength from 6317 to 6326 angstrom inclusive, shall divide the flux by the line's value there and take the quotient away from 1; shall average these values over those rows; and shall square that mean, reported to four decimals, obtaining 0.0000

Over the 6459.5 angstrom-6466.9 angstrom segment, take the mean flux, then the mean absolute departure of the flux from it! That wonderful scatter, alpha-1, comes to 0.13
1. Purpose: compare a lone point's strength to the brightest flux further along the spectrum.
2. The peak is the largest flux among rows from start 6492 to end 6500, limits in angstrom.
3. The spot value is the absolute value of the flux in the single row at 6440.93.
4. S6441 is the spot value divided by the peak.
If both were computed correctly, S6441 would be 1.05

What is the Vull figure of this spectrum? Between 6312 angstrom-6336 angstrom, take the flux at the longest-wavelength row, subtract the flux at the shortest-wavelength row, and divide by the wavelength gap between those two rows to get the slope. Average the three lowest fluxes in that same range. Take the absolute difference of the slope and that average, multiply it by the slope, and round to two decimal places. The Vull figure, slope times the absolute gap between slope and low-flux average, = -0.04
